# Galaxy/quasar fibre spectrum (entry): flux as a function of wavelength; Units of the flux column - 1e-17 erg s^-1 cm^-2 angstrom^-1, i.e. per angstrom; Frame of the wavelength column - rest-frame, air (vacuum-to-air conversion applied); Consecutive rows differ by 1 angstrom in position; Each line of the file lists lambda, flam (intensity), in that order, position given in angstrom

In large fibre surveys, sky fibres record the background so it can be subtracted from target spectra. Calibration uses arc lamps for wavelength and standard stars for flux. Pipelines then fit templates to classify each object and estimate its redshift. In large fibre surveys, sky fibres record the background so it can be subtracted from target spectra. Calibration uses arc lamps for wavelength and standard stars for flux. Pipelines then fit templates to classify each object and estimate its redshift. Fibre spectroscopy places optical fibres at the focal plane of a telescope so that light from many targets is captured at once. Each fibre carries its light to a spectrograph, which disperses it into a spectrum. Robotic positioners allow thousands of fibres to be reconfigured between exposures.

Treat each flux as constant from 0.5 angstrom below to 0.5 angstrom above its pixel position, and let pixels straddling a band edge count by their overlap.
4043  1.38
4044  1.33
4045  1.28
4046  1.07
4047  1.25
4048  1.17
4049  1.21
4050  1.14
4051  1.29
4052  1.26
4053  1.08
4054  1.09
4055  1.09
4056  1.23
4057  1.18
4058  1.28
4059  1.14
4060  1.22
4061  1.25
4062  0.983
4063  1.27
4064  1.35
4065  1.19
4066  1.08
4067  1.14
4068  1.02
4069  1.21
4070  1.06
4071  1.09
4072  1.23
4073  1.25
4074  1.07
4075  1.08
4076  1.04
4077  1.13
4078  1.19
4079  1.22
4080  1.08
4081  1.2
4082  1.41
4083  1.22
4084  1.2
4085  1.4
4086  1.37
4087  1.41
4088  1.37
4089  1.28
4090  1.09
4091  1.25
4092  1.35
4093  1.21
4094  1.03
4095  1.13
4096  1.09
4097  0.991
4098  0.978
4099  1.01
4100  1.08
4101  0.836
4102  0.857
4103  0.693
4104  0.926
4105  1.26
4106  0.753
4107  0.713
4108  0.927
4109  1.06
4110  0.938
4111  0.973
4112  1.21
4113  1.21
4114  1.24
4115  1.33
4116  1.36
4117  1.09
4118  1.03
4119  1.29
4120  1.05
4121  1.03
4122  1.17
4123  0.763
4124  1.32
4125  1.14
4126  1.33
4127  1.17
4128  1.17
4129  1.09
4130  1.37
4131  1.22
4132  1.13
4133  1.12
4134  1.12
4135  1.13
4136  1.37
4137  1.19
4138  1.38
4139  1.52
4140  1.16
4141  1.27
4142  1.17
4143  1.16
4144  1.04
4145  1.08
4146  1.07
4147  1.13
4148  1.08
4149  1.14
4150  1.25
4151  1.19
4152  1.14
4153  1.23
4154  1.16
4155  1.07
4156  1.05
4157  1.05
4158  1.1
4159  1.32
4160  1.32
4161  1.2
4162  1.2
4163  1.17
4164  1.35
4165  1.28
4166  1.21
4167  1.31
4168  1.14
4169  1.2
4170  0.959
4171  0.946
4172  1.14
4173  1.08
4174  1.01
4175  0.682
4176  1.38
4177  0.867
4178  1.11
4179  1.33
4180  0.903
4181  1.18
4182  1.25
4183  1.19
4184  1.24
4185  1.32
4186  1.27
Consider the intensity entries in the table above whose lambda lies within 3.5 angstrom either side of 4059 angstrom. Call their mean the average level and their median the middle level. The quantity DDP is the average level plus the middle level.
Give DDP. 2.40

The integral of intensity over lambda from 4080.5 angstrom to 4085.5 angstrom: 6.43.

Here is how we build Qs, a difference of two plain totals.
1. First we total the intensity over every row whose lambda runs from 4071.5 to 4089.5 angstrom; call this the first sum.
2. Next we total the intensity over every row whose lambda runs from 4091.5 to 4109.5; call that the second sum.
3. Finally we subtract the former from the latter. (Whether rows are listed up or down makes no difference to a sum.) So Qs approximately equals -4.3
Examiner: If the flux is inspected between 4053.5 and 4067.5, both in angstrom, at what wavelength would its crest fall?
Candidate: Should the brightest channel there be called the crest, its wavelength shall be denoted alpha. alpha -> 4064 angstrom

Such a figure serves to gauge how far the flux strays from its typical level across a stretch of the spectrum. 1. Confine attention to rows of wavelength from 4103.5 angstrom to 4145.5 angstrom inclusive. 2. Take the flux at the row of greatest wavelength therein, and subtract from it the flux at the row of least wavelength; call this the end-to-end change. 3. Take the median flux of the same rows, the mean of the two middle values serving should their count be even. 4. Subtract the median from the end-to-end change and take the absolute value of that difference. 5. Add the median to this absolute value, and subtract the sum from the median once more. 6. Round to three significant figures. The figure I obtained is -1.01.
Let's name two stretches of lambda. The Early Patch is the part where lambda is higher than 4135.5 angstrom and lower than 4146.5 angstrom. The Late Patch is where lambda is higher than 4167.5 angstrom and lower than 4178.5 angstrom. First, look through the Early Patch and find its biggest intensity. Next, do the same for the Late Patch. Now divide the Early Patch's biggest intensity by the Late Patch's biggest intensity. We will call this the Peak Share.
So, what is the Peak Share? 1.10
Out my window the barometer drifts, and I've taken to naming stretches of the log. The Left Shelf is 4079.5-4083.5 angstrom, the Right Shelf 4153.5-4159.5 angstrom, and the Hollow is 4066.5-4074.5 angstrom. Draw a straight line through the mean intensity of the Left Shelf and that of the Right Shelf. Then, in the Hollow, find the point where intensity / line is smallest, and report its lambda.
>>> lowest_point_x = 4068 angstrom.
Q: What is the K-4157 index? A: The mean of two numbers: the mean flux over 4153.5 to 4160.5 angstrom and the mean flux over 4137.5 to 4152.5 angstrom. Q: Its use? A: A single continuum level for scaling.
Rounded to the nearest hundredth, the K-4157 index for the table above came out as 1.17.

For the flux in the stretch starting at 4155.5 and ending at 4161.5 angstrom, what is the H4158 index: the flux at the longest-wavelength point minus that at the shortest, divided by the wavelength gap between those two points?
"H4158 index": 0.030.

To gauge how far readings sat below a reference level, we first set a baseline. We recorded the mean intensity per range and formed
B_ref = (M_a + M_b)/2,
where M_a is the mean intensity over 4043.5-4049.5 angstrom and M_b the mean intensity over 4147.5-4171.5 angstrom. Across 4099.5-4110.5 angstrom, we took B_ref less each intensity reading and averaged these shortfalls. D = 0.28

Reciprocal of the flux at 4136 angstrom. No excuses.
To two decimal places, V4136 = 0.73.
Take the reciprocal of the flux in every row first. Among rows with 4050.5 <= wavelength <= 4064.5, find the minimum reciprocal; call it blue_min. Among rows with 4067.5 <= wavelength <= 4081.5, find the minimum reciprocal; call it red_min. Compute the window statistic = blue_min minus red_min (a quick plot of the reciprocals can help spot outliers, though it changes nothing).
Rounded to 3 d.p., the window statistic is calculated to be -0.059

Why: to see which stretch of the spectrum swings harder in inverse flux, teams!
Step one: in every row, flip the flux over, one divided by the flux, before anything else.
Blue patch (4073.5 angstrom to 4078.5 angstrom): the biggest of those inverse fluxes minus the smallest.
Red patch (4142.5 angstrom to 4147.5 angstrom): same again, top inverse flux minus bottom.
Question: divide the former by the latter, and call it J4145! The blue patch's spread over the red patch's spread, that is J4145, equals 1.2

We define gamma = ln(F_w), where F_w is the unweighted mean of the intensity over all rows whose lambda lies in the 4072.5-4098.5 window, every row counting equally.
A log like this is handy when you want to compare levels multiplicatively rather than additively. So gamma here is 0.177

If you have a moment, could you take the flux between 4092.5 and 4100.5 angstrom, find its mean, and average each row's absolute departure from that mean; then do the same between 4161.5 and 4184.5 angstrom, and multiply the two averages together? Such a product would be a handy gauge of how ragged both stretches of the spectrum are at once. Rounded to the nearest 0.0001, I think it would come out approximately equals 0.0083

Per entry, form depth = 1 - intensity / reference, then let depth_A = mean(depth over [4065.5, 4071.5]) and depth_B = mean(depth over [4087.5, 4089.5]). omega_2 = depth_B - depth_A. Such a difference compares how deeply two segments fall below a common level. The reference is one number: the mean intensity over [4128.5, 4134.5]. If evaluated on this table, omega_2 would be -0.19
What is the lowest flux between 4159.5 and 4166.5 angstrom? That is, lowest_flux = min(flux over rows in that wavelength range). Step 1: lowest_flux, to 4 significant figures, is 1.170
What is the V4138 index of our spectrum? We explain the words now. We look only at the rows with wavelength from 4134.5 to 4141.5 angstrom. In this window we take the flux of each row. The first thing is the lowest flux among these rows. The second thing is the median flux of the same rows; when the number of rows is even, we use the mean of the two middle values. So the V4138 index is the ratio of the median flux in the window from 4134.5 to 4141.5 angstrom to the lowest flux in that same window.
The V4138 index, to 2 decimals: 1.12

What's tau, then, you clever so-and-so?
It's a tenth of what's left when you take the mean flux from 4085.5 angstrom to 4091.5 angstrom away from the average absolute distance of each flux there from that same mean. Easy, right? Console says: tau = -0.121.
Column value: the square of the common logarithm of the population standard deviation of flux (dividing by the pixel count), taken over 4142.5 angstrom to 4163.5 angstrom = 1.2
